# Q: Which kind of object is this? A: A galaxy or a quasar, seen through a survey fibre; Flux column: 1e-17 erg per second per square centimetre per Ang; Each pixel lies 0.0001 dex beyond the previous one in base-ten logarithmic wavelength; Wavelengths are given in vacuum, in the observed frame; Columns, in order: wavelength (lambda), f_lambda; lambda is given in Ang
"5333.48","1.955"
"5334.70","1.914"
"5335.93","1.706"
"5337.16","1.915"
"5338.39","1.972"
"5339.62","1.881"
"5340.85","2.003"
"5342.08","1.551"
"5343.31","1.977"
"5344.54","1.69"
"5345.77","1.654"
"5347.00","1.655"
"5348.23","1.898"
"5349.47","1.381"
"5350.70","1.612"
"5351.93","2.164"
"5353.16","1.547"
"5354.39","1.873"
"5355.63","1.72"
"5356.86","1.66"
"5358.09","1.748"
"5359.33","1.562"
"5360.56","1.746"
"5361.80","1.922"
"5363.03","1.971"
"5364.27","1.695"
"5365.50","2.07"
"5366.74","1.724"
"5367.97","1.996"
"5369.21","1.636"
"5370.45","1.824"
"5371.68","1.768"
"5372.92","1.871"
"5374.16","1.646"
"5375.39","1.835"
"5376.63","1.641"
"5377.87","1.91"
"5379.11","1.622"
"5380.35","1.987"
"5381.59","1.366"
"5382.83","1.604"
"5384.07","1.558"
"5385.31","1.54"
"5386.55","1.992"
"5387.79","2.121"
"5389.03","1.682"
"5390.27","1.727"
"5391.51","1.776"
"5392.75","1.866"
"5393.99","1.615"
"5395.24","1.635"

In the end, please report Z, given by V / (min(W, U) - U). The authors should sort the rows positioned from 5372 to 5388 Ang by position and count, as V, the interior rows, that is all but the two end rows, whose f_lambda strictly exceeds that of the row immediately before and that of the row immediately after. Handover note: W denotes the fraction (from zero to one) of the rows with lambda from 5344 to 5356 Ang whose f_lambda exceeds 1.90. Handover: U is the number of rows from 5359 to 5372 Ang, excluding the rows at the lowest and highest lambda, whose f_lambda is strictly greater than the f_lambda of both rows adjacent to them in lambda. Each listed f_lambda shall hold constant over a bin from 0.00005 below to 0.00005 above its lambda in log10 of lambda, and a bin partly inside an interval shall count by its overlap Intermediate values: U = 4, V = 4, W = 0.10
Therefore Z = -1.03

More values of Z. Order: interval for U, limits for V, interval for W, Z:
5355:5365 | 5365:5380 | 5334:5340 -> -3.57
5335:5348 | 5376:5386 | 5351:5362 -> -1.08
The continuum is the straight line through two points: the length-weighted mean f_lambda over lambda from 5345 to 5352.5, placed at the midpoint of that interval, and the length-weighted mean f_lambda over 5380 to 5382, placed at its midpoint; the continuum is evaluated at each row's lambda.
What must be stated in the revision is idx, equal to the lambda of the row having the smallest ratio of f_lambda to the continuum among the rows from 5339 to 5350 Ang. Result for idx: 5349.47 Ang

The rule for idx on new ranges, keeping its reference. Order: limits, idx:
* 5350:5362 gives 5353.16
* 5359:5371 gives 5359.33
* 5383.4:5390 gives 5385.31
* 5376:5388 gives 5381.59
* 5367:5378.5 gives 5369.21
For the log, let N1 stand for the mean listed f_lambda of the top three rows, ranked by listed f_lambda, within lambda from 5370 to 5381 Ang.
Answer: 1.92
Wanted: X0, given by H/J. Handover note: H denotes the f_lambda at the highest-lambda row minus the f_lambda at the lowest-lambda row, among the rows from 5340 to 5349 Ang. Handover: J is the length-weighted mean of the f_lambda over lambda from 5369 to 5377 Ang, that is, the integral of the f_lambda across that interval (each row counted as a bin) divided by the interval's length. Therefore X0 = -0.06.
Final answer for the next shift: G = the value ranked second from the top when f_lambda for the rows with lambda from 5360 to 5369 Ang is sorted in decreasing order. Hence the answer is 1.996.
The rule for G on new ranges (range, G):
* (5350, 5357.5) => 1.873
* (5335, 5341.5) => 1.972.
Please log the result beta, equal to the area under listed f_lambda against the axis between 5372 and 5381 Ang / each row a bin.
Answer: 16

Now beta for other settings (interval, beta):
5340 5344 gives 7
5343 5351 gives 13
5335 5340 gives 9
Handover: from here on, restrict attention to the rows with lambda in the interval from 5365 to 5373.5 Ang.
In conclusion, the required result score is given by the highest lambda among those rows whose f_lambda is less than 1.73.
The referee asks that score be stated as 5369.21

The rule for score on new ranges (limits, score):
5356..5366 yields 5364.27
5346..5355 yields 5353.16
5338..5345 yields 5344.54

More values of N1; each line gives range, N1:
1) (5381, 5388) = 1.91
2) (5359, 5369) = 2.01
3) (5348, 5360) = 1.98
